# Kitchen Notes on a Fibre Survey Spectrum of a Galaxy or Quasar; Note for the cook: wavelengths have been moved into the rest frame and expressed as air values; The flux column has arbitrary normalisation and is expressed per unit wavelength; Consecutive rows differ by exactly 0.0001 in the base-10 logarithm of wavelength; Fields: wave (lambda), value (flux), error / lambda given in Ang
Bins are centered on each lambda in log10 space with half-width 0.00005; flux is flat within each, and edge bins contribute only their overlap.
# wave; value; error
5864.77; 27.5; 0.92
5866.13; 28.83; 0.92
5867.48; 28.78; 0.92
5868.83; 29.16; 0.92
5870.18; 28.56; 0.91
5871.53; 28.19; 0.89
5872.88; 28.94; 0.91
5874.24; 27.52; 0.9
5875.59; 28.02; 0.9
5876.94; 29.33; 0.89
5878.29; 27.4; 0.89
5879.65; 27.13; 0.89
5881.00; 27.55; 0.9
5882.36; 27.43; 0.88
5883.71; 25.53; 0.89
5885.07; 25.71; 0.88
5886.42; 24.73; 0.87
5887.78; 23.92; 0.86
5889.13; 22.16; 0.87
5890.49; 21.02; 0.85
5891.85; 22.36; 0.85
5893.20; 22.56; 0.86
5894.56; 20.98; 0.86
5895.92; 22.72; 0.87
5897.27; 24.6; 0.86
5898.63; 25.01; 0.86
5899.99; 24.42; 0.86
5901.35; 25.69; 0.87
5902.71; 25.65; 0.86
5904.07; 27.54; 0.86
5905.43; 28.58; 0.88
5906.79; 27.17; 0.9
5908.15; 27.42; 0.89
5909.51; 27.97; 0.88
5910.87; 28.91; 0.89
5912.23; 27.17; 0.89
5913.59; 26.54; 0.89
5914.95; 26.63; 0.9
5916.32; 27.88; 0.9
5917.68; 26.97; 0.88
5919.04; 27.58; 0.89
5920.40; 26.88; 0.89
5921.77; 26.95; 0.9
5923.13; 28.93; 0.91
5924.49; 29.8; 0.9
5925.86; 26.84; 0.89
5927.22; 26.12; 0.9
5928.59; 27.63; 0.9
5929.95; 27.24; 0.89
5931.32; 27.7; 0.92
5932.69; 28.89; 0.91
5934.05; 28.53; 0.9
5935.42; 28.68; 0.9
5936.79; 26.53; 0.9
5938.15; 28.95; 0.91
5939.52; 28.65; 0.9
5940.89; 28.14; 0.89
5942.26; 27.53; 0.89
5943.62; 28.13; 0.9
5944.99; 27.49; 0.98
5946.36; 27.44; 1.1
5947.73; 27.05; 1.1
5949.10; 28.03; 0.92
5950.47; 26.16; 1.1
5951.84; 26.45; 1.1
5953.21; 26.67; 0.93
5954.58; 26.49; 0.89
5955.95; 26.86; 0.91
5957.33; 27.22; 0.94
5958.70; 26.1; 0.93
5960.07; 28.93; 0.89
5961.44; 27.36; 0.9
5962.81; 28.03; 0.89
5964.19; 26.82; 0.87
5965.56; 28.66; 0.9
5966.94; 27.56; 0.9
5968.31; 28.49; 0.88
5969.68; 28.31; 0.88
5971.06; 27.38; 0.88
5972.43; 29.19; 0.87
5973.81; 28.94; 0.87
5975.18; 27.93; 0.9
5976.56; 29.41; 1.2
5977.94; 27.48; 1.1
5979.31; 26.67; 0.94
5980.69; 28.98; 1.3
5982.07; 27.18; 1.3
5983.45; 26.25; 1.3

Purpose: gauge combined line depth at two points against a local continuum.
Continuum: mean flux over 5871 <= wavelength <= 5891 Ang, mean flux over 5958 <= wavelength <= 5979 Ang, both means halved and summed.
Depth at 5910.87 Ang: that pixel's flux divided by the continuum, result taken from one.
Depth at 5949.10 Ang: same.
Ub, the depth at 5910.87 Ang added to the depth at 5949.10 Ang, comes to -0.10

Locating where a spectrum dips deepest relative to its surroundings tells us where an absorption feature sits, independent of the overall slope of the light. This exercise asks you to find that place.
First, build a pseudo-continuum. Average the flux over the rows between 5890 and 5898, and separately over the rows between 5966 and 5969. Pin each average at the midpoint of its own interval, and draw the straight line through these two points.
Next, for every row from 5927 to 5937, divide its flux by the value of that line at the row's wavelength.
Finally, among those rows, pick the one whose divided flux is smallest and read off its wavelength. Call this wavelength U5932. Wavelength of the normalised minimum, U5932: 5936.79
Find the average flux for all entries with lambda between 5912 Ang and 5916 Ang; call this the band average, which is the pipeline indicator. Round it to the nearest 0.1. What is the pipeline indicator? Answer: 26.8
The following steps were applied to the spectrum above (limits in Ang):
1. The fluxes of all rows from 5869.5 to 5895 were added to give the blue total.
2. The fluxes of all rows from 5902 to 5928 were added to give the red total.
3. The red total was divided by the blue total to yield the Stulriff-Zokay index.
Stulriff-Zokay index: 1.07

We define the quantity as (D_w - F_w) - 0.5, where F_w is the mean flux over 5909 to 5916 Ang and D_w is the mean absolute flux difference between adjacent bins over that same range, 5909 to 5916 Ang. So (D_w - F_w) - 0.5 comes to -27.1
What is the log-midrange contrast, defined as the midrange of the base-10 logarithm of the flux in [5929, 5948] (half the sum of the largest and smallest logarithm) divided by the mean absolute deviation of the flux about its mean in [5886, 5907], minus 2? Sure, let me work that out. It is -1.20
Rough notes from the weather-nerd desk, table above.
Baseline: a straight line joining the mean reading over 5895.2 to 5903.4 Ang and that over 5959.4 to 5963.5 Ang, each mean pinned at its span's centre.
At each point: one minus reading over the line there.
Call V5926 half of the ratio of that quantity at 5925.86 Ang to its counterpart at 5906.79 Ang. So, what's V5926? 0.16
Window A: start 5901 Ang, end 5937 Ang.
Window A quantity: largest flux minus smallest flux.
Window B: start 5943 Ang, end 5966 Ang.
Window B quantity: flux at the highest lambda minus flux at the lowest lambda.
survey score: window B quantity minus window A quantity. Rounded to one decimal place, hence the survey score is -3.6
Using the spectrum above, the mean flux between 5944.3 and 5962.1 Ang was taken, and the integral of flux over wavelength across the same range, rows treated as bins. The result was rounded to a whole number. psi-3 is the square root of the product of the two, 114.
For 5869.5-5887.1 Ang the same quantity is 115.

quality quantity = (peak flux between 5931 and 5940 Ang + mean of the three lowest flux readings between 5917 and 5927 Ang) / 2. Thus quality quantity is 27.9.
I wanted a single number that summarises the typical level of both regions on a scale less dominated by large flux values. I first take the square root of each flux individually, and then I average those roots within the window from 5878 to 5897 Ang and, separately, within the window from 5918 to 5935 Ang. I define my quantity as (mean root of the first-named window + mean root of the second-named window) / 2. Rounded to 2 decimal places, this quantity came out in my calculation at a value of 5.10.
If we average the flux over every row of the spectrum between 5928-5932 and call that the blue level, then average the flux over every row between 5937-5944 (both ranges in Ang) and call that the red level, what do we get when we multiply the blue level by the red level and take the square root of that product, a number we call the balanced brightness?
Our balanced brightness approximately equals 27.9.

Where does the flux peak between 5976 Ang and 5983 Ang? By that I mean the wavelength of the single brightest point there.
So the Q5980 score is 5976.56 Ang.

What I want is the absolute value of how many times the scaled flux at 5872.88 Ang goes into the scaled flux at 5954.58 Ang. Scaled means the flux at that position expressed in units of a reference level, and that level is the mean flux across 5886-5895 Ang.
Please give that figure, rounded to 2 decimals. 0.92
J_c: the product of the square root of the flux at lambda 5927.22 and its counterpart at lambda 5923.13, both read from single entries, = 27.49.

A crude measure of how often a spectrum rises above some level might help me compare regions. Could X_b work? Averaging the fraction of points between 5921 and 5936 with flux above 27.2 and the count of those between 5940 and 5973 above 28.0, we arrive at 4.9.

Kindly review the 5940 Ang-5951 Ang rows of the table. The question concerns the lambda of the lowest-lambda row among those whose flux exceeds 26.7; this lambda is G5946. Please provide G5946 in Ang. 5940.89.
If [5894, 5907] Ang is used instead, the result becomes 5904.07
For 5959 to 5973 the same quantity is 5960.07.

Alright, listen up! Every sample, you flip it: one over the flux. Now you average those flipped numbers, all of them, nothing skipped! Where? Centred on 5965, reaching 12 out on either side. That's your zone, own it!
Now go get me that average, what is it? 0.0360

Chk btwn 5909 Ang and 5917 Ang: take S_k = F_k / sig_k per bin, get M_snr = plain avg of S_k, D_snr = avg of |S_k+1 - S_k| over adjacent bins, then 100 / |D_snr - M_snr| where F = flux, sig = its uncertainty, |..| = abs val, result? 3.35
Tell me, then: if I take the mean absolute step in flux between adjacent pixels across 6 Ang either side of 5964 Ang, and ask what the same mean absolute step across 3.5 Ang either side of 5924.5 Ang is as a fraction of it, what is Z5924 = 1.26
